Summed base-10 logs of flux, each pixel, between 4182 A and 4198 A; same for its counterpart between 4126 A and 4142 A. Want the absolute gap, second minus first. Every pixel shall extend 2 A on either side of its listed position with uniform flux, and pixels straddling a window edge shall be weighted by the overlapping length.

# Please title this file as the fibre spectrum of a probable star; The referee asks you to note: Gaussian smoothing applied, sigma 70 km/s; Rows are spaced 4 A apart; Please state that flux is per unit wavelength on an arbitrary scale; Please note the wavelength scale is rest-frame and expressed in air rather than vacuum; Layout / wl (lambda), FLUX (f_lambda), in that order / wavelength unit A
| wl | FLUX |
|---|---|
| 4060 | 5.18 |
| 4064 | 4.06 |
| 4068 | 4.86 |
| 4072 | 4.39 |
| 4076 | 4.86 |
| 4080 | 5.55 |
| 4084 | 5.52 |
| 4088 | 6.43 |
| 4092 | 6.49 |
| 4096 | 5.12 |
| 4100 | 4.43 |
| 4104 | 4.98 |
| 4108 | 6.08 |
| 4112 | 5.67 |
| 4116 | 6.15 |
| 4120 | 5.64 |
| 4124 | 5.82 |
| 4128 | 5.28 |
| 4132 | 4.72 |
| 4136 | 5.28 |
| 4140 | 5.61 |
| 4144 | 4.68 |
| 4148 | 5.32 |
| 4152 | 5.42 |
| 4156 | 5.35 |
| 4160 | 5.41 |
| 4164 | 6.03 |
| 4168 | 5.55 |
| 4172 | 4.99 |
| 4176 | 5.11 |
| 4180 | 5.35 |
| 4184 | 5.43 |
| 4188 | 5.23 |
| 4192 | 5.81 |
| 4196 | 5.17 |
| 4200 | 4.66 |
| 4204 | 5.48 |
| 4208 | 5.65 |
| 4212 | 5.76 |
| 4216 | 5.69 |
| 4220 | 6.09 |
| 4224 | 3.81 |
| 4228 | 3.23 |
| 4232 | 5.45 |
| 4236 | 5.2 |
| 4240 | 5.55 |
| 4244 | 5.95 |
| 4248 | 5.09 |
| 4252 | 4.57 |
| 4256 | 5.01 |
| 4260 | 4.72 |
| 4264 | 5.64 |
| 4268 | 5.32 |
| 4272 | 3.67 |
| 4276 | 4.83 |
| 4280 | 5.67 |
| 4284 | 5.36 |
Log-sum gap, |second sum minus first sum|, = 0.06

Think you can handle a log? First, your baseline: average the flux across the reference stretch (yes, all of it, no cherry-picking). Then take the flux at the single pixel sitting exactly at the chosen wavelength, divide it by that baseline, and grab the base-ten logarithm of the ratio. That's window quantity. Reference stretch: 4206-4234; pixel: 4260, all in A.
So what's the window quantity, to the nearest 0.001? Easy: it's -0.033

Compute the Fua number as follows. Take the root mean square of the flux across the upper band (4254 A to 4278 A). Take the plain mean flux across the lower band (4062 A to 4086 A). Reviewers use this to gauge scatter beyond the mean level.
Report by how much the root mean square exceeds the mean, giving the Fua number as 0.03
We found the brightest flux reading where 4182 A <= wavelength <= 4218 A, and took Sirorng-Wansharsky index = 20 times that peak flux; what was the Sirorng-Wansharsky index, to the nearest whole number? 116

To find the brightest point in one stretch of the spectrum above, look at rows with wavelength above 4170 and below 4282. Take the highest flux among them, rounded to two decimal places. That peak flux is 6.09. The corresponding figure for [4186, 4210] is 5.81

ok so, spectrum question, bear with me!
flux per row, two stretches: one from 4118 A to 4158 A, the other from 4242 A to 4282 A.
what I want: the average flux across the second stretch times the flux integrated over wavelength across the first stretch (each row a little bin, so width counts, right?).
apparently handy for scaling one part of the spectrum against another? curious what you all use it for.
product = 1072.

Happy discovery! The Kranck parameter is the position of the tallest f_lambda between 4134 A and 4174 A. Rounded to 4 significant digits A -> 4164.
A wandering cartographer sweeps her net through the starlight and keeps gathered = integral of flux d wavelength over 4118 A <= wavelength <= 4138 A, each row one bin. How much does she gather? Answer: 107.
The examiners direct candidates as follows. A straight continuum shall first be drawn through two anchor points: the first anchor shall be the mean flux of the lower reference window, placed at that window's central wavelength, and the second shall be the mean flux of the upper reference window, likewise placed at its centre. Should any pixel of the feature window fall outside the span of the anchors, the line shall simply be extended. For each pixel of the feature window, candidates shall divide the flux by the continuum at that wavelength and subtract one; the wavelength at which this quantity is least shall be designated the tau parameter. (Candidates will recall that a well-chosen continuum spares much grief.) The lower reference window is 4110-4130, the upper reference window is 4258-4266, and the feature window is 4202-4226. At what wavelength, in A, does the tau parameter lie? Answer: 4224 A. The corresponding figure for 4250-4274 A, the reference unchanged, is 4272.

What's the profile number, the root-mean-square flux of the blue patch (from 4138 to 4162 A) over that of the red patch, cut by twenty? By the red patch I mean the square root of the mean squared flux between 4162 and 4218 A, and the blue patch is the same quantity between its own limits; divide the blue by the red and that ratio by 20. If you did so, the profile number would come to 0.049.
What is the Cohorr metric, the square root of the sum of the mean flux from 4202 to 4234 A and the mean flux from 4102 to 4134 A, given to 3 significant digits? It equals 3.27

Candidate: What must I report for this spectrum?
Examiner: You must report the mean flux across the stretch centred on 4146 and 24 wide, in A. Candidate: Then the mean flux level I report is 5.3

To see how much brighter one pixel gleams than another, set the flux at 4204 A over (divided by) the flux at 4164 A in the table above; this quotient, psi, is 0.91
